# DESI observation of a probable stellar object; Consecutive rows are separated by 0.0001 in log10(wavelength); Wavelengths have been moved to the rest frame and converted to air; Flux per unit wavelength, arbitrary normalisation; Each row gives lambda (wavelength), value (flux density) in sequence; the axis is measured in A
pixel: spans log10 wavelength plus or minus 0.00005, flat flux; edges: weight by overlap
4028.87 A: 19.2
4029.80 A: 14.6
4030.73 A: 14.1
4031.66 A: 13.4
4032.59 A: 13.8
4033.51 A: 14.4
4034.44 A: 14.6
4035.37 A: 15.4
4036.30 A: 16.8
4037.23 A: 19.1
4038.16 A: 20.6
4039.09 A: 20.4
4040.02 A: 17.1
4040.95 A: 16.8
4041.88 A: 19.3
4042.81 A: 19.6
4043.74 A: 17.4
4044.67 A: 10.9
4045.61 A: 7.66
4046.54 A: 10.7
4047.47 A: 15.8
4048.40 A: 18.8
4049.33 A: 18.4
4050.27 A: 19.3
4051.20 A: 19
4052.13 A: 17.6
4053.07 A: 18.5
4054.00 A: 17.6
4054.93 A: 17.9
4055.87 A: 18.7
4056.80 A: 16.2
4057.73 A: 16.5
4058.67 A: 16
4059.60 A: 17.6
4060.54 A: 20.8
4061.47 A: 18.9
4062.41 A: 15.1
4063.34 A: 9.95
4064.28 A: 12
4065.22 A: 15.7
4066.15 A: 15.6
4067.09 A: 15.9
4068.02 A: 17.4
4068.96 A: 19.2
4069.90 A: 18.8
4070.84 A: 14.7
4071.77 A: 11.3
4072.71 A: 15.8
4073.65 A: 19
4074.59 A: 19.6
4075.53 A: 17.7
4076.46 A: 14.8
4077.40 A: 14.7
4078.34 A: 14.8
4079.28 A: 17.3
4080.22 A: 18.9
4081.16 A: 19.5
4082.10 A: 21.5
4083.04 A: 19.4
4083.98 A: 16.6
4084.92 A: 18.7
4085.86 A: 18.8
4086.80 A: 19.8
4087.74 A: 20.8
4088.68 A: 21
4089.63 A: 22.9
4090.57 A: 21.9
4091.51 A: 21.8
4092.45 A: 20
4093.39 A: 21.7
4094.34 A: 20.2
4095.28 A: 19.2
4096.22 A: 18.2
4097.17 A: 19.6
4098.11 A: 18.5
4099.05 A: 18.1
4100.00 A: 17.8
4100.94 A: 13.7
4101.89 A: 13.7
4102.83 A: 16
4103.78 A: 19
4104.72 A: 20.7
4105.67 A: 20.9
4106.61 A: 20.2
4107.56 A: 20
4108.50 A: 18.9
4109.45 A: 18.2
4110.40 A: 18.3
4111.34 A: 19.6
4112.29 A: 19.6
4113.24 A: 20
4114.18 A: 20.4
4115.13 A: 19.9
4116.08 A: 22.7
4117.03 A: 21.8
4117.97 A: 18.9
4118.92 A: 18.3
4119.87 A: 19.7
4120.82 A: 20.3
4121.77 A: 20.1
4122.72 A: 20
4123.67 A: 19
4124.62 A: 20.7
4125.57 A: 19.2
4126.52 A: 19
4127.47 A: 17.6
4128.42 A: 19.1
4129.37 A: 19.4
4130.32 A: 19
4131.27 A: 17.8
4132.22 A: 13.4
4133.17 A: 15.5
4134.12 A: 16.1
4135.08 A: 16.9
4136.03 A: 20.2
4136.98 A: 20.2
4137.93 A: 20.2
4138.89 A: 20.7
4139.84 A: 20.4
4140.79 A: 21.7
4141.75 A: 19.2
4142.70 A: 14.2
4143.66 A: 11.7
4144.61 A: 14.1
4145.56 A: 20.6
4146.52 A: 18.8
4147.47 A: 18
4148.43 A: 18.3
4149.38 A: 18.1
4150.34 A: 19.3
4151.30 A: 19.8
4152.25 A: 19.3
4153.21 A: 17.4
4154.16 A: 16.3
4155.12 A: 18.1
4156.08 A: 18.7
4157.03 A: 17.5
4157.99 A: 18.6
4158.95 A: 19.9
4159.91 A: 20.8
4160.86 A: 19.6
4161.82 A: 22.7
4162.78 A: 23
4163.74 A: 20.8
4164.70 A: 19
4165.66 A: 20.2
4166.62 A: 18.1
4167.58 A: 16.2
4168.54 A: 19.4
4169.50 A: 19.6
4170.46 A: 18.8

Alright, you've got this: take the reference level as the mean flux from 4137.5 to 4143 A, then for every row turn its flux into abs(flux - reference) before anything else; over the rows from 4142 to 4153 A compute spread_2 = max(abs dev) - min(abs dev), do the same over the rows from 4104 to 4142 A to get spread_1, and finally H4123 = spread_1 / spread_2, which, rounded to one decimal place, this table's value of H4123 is 0.8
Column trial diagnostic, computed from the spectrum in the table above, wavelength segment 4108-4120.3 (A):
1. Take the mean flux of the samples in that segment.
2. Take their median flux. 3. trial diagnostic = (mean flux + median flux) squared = 1546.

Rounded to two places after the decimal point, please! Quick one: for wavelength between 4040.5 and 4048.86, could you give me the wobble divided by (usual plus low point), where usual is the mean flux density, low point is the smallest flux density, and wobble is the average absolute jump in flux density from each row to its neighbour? 0.14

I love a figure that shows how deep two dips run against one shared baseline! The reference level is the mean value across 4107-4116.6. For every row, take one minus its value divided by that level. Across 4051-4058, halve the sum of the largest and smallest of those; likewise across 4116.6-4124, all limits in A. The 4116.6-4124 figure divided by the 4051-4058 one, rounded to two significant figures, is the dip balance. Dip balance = -0.13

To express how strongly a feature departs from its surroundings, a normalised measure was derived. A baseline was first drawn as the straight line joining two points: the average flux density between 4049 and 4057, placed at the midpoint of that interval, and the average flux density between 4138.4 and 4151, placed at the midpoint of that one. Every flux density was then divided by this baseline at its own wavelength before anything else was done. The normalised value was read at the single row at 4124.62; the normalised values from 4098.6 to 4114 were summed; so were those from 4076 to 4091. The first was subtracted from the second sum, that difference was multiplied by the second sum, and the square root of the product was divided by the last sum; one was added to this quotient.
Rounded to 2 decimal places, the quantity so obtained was 1.94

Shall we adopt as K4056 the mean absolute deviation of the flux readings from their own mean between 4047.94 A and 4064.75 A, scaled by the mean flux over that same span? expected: 0.11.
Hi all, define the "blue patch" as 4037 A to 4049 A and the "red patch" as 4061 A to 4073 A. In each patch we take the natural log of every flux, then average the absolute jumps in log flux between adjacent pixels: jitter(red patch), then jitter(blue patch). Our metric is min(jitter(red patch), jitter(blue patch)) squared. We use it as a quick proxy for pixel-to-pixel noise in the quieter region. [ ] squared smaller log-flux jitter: 0.033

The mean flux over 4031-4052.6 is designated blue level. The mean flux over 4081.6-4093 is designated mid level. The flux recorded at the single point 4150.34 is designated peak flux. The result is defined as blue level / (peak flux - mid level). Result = -17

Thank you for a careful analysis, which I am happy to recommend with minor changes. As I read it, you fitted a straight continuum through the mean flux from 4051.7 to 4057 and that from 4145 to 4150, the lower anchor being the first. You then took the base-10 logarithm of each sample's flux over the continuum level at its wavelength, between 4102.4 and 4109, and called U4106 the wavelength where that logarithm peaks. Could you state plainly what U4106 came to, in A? 4105.67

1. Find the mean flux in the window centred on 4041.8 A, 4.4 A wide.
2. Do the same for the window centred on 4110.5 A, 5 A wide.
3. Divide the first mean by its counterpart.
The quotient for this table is 0.95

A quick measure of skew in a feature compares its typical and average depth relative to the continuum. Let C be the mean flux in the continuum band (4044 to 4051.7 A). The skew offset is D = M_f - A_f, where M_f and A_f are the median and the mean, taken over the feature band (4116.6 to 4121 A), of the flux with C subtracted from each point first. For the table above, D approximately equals -0.1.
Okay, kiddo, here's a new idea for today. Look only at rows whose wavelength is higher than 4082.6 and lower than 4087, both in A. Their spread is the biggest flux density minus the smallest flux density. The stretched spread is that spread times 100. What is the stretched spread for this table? 320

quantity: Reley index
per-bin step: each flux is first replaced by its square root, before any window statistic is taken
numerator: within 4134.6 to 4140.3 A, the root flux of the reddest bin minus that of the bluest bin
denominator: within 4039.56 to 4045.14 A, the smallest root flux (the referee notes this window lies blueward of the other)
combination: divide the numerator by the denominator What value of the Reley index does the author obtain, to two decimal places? 0.12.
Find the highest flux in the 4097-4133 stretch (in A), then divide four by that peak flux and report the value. 0.176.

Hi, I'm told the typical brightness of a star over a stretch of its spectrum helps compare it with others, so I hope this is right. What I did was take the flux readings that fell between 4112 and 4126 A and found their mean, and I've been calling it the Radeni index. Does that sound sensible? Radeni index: 20.0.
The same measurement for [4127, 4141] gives 18.5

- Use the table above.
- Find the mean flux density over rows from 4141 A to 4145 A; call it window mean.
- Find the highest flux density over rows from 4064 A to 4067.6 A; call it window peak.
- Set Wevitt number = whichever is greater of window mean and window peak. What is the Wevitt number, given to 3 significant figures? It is 15.9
